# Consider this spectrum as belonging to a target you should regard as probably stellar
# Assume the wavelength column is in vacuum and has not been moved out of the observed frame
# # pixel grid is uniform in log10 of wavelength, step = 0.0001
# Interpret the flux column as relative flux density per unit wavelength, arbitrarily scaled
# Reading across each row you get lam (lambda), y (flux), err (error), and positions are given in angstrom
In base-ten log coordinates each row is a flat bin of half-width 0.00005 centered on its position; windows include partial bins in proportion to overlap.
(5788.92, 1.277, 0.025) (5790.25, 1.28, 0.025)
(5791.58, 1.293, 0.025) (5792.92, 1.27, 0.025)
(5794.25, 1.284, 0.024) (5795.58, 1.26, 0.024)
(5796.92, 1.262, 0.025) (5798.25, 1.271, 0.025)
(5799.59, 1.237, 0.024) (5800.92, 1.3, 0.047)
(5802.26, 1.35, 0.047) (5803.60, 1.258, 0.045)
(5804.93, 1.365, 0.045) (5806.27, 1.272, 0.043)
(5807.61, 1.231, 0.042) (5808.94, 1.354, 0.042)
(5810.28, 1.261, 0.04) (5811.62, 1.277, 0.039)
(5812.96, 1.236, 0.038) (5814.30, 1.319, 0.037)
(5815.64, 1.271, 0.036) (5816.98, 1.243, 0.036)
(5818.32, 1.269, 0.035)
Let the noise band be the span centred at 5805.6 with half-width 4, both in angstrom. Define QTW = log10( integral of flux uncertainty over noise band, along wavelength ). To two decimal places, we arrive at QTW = -0.45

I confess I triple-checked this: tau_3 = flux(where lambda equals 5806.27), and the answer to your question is 1.272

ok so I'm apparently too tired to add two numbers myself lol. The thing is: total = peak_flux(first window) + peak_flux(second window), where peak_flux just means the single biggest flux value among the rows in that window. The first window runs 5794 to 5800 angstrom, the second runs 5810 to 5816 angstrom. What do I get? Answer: 2.60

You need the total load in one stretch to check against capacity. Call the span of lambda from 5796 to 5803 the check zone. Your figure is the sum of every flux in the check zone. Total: 6.4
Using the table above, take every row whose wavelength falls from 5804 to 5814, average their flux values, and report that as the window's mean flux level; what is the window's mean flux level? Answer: 1.29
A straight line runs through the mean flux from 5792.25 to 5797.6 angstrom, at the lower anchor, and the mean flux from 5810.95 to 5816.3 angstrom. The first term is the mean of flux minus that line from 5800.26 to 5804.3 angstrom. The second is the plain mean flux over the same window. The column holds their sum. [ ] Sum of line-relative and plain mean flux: 1.33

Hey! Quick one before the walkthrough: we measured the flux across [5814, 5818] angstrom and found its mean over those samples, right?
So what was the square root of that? 1.13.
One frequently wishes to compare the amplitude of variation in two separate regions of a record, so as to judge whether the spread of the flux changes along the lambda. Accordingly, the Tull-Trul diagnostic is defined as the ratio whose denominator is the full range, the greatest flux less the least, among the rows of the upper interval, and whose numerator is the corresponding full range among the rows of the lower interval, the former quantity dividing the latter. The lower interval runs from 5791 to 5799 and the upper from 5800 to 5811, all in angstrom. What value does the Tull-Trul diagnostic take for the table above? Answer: 0.25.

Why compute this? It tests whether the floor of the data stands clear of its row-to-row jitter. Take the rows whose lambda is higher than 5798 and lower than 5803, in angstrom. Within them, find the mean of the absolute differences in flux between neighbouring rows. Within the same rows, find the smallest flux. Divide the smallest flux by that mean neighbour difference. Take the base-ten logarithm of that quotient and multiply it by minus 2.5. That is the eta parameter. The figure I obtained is -3.51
